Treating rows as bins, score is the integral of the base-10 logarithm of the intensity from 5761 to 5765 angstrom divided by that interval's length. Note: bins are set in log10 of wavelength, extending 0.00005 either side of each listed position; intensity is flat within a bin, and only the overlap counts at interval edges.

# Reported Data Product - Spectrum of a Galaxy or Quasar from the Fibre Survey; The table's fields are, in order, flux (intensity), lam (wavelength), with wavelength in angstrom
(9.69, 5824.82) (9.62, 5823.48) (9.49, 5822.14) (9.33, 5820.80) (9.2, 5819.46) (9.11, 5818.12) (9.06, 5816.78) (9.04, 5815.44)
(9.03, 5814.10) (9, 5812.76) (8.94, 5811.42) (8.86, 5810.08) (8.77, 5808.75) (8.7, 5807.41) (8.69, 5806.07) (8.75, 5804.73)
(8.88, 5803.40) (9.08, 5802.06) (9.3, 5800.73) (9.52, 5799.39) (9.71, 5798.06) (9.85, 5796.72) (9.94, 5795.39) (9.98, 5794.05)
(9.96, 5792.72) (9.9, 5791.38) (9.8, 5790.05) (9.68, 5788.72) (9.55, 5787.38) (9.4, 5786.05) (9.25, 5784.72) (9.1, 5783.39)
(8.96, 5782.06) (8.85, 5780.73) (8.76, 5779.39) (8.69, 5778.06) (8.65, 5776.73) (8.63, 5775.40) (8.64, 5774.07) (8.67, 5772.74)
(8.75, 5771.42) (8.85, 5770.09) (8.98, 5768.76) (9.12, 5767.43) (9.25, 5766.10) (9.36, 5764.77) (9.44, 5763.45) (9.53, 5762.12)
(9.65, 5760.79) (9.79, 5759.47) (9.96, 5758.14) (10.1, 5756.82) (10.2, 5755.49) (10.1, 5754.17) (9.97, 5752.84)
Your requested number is 0.977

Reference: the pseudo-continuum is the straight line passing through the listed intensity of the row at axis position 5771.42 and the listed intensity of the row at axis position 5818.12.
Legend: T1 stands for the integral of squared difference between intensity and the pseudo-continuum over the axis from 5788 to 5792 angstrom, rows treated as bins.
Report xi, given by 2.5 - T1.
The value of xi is -1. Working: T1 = 3.2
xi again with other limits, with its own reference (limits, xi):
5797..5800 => 1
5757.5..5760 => -1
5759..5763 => -1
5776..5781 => 2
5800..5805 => 2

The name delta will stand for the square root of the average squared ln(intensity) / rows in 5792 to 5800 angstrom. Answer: 2.29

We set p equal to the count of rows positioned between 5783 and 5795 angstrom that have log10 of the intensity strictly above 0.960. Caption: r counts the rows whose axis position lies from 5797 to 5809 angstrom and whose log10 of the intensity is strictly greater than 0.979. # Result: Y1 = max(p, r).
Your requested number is 8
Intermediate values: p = 8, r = 1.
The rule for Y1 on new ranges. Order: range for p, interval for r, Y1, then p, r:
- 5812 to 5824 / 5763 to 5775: 4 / 4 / 0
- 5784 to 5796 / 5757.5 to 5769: 9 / 9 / 4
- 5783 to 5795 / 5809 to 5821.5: 8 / 8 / 0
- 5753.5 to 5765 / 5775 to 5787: 9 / 9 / 0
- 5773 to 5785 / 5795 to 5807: 3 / 1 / 3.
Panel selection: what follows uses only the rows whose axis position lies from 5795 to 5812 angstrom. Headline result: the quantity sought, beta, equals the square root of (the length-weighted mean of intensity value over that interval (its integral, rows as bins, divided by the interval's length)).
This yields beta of 3.02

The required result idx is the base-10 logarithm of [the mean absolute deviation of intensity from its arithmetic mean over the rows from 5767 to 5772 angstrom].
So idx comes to -0.9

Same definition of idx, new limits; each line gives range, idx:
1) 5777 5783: -1.0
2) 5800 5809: -0.8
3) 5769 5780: -1.2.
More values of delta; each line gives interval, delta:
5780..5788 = 2.22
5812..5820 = 2.21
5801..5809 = 2.18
